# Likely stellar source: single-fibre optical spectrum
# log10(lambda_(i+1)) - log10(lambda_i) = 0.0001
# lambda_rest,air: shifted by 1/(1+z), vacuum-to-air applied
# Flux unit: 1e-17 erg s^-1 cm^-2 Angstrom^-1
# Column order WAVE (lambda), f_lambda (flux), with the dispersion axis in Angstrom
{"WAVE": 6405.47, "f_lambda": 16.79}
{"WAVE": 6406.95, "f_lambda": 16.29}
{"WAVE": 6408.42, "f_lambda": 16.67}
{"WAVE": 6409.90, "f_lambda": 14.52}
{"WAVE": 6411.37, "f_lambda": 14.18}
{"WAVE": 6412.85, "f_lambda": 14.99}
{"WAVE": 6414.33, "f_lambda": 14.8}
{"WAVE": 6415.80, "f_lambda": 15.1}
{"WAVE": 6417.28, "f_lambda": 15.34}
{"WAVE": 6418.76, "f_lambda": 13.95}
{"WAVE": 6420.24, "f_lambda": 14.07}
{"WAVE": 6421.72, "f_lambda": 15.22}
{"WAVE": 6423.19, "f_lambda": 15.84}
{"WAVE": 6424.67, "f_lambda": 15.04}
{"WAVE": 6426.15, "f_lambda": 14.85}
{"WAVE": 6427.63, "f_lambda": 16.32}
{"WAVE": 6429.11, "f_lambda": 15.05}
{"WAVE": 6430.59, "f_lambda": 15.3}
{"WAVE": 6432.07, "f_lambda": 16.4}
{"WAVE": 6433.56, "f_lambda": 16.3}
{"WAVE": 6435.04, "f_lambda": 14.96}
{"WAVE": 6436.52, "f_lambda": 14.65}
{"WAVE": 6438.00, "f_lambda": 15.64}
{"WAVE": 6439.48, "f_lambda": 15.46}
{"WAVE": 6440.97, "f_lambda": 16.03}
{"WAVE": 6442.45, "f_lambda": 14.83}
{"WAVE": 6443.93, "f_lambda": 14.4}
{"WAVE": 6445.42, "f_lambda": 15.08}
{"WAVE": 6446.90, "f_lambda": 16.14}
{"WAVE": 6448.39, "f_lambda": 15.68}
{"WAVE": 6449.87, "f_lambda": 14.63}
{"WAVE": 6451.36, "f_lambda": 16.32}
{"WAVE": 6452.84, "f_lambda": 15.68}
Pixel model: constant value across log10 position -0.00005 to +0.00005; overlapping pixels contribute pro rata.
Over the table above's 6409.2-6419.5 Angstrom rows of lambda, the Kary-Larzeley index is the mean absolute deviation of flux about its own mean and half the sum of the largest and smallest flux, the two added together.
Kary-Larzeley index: 15.1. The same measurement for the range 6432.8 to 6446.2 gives 15.9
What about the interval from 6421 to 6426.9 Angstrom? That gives 15.6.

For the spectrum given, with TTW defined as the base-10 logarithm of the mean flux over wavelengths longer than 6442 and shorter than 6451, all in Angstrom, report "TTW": 1.18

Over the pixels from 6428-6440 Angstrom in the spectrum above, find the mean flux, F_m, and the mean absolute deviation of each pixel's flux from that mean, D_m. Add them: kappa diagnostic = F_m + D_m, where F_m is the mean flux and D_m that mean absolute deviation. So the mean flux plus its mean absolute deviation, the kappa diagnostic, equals 16.0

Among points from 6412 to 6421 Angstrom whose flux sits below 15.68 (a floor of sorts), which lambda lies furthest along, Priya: 6420.24 Angstrom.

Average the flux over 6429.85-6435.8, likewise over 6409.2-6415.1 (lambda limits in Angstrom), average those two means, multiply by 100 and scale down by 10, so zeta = 152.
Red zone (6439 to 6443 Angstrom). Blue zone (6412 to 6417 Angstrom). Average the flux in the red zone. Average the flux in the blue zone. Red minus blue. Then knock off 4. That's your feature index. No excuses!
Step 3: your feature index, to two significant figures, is -3.5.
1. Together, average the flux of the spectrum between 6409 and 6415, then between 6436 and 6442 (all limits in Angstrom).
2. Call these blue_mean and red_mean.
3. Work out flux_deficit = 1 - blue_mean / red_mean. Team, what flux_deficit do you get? 0.05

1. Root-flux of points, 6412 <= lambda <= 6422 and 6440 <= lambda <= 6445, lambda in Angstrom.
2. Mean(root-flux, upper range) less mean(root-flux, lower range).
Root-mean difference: 0.04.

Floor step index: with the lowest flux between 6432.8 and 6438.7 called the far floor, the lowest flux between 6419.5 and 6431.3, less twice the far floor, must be -15.2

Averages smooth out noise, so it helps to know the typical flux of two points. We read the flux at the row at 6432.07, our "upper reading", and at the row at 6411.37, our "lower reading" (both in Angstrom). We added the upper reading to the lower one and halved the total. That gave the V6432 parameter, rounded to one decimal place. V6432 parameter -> 15.3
